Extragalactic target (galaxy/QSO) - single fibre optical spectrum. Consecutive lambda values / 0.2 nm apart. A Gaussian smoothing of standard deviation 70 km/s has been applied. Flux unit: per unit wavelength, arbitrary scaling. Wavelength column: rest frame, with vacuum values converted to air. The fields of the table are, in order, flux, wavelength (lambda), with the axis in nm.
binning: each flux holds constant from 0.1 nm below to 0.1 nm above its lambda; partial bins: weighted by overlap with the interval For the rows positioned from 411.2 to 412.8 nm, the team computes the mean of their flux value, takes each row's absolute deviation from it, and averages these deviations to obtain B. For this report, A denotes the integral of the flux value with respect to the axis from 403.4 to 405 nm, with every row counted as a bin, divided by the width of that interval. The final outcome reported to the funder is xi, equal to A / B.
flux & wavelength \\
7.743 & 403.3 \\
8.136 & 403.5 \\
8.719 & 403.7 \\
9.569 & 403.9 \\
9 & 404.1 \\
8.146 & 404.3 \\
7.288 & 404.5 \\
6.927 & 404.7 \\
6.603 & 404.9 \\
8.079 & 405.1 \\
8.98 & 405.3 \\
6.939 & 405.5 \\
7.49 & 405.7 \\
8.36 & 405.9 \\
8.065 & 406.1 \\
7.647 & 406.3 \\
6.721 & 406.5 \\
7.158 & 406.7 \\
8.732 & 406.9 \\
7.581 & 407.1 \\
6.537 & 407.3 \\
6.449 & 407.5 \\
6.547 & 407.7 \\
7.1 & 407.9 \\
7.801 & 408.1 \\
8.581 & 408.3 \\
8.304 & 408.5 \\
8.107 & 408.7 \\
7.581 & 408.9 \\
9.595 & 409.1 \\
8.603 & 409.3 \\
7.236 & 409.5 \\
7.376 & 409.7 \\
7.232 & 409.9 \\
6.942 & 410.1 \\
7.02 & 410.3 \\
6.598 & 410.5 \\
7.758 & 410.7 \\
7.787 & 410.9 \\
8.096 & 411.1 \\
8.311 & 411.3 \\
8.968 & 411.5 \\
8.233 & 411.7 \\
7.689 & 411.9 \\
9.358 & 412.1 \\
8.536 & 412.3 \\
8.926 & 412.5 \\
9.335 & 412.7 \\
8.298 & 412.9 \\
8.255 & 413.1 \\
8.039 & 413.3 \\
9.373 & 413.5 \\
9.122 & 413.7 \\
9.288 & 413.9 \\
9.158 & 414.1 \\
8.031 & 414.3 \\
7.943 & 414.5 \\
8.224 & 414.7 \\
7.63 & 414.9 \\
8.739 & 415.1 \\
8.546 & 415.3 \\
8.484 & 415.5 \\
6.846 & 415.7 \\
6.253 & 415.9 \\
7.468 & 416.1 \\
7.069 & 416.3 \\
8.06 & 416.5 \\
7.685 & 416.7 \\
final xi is 16.9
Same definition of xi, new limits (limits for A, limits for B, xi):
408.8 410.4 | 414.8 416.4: 10.7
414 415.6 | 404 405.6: 10.4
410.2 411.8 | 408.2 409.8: 13.1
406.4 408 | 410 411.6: 11.4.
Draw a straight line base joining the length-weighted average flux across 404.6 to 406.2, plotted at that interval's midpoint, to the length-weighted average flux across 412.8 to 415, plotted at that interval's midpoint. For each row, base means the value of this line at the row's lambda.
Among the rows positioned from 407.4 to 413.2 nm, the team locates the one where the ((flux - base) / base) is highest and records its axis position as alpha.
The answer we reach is 409.1 nm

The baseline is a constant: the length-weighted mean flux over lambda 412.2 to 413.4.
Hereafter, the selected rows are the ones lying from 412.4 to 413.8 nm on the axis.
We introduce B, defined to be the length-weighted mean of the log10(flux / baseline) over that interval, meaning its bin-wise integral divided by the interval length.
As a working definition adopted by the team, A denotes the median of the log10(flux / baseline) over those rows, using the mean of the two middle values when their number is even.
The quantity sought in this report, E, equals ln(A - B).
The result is -4.74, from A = 0.018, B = 0.009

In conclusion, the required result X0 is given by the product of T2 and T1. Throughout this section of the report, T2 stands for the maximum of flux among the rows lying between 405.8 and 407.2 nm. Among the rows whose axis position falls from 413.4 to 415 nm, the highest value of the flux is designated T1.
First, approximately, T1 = 9.373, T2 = 8.732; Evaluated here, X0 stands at 82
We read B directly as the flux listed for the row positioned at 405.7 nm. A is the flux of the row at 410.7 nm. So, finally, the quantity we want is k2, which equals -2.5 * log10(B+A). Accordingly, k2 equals -2.96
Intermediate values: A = 7.758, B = 7.49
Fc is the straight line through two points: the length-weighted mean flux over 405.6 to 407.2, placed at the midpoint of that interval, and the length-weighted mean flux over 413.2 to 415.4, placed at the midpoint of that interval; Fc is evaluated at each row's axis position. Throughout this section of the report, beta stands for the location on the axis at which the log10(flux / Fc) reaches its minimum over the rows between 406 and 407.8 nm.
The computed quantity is 407.5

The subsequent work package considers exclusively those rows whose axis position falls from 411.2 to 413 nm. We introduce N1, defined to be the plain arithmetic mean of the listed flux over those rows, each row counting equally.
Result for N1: 8.63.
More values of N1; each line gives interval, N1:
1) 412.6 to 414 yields 8.82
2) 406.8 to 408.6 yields 7.51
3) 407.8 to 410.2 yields 7.87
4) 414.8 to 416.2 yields 7.71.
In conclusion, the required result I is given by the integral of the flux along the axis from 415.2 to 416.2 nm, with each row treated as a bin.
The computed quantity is 7.5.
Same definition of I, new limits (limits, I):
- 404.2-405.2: 7.4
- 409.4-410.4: 7.2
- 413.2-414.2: 9.0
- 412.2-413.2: 8.7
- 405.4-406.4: 7.7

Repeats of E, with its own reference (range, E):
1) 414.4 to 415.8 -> -4.59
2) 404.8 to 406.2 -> -4.06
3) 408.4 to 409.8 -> -6.54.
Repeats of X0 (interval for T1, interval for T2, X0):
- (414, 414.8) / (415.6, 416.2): 68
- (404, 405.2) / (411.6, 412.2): 84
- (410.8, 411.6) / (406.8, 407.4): 78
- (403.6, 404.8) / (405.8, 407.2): 84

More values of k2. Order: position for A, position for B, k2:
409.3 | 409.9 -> -3.00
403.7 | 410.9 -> -3.04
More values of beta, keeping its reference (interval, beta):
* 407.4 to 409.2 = 407.5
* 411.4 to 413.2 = 411.9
